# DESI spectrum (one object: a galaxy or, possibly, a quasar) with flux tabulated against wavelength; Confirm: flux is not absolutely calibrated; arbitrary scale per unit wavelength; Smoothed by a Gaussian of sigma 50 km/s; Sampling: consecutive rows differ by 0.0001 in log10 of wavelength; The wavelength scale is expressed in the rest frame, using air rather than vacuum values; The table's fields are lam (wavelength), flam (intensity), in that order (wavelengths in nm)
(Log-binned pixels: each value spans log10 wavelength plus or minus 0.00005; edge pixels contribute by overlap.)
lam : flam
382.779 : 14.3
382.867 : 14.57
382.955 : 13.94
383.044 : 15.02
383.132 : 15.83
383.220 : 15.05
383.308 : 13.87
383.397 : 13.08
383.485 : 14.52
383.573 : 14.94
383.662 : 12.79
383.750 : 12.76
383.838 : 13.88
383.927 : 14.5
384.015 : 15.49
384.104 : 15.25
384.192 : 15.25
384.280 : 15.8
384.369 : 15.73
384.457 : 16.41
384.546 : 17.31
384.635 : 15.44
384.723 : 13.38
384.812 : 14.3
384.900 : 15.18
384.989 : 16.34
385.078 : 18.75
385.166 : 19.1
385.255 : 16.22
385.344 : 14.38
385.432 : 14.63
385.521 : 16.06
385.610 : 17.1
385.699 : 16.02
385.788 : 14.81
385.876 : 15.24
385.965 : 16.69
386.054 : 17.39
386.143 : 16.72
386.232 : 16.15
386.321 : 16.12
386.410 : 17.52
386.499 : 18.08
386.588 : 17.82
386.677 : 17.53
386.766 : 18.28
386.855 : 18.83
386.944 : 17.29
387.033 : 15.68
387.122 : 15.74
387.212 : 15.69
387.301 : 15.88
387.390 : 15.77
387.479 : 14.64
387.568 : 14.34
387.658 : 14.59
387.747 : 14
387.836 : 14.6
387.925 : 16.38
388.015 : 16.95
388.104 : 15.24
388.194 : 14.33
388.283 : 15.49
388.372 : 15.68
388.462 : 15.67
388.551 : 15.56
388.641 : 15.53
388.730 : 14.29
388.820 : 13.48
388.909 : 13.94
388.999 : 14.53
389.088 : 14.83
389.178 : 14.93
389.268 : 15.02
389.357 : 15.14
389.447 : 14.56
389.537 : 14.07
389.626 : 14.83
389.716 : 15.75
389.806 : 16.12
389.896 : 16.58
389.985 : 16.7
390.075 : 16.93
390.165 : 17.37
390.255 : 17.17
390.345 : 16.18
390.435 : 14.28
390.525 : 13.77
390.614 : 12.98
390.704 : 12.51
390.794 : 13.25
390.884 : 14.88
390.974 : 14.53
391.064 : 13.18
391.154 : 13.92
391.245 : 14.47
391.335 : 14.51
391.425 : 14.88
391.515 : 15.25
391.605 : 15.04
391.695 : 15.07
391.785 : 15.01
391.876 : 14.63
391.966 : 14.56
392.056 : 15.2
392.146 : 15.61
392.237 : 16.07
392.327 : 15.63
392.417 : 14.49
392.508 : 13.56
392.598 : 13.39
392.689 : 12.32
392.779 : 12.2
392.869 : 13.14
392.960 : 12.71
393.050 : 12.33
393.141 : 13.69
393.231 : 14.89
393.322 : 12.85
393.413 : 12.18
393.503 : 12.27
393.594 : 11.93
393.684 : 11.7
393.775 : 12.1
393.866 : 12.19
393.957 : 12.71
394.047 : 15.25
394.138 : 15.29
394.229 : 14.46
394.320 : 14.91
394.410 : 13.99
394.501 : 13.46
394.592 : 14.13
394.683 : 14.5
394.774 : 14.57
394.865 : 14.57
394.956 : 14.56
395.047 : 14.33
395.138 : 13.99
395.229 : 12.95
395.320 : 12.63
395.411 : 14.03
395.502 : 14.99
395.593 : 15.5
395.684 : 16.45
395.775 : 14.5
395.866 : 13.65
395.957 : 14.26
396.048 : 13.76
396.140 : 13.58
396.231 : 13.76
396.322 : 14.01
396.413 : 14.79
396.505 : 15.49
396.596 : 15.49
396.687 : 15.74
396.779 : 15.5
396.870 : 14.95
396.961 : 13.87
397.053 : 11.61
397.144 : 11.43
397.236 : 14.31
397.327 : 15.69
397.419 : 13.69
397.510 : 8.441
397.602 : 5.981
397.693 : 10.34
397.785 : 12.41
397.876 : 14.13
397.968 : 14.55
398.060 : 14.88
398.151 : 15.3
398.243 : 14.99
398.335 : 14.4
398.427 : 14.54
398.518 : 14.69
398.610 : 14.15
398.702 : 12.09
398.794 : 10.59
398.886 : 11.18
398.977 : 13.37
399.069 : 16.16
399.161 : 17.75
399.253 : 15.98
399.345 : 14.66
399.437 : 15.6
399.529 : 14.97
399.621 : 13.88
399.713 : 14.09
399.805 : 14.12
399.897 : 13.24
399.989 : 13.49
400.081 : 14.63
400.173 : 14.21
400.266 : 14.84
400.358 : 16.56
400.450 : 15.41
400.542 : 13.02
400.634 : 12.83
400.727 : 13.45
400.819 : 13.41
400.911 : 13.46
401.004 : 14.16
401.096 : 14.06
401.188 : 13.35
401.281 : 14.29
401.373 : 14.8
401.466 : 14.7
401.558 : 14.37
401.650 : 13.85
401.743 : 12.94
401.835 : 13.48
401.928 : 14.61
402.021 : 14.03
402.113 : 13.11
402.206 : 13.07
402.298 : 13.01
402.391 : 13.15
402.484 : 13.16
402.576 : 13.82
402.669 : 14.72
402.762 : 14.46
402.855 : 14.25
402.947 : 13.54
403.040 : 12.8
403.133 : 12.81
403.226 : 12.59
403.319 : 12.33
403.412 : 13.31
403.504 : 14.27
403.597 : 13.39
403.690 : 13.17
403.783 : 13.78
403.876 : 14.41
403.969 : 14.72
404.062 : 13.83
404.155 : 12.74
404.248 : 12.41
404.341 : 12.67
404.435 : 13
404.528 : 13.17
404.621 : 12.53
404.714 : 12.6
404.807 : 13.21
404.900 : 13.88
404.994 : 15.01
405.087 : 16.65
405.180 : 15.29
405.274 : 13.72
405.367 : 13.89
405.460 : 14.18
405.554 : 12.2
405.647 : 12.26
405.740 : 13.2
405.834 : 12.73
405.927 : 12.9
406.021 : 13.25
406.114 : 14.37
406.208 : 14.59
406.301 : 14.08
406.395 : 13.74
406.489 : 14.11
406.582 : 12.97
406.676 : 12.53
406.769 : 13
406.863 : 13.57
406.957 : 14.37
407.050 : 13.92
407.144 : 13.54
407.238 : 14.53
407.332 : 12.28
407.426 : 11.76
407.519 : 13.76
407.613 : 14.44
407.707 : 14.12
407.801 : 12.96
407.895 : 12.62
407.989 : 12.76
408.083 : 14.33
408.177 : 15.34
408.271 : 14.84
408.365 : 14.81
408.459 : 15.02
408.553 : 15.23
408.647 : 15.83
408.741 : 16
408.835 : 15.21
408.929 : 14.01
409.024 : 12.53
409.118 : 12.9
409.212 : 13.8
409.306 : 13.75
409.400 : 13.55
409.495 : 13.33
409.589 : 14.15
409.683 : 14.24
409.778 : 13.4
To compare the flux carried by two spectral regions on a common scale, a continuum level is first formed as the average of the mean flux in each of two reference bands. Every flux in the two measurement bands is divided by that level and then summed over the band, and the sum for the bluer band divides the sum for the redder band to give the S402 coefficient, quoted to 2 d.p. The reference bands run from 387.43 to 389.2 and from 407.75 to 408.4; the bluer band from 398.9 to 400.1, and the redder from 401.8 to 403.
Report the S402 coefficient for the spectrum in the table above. 0.93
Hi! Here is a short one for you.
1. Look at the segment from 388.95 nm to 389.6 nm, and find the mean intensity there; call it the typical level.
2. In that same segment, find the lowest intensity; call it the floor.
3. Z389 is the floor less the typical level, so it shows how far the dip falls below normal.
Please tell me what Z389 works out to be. -0.66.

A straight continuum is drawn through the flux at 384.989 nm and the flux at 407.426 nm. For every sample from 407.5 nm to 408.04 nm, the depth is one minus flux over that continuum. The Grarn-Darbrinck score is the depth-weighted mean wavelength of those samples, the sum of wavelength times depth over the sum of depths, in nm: 407.71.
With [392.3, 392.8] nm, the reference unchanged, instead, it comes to 392.70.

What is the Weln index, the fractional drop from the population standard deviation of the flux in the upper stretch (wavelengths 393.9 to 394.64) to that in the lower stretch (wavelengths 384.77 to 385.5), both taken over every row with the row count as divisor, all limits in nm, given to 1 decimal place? -1.1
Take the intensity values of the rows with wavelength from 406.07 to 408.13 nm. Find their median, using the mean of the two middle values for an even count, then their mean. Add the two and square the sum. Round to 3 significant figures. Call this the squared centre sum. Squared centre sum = 746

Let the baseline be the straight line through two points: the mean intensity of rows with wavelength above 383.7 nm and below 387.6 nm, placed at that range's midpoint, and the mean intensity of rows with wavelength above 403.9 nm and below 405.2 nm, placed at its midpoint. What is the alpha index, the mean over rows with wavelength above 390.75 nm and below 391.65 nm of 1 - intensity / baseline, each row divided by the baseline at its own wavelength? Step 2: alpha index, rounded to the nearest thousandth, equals 0.062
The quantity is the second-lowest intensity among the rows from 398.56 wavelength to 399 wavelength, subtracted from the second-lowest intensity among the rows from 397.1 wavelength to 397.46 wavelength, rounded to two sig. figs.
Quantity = 2.5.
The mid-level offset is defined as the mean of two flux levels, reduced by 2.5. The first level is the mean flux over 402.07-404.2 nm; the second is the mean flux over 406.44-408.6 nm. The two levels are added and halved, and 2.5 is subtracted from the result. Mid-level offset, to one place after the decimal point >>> 11.1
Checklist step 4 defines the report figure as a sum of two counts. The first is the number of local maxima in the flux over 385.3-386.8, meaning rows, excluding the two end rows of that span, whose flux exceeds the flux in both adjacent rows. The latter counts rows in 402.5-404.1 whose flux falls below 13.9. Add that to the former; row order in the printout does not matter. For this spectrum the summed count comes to 14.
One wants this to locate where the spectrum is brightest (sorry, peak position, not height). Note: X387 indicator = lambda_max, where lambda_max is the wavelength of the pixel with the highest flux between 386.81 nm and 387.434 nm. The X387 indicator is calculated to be 386.855 nm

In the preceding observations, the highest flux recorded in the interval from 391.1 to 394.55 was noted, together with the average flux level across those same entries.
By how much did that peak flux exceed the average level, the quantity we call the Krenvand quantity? 2.18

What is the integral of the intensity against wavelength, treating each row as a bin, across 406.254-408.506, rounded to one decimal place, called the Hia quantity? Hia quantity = 30.9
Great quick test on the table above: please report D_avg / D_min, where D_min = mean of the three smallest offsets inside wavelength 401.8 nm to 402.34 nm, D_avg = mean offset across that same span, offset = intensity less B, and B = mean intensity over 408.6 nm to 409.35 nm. 0.59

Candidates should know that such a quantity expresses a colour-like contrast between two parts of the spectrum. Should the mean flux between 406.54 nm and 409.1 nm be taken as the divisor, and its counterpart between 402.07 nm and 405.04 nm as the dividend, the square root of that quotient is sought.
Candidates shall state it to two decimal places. 0.98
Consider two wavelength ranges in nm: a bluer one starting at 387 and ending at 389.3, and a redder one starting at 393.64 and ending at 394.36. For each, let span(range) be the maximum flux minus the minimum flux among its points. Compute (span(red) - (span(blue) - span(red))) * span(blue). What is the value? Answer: 13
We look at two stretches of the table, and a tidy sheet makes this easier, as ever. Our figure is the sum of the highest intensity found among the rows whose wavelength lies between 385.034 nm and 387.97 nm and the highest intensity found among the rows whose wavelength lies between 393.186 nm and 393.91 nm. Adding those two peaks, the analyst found 34.0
